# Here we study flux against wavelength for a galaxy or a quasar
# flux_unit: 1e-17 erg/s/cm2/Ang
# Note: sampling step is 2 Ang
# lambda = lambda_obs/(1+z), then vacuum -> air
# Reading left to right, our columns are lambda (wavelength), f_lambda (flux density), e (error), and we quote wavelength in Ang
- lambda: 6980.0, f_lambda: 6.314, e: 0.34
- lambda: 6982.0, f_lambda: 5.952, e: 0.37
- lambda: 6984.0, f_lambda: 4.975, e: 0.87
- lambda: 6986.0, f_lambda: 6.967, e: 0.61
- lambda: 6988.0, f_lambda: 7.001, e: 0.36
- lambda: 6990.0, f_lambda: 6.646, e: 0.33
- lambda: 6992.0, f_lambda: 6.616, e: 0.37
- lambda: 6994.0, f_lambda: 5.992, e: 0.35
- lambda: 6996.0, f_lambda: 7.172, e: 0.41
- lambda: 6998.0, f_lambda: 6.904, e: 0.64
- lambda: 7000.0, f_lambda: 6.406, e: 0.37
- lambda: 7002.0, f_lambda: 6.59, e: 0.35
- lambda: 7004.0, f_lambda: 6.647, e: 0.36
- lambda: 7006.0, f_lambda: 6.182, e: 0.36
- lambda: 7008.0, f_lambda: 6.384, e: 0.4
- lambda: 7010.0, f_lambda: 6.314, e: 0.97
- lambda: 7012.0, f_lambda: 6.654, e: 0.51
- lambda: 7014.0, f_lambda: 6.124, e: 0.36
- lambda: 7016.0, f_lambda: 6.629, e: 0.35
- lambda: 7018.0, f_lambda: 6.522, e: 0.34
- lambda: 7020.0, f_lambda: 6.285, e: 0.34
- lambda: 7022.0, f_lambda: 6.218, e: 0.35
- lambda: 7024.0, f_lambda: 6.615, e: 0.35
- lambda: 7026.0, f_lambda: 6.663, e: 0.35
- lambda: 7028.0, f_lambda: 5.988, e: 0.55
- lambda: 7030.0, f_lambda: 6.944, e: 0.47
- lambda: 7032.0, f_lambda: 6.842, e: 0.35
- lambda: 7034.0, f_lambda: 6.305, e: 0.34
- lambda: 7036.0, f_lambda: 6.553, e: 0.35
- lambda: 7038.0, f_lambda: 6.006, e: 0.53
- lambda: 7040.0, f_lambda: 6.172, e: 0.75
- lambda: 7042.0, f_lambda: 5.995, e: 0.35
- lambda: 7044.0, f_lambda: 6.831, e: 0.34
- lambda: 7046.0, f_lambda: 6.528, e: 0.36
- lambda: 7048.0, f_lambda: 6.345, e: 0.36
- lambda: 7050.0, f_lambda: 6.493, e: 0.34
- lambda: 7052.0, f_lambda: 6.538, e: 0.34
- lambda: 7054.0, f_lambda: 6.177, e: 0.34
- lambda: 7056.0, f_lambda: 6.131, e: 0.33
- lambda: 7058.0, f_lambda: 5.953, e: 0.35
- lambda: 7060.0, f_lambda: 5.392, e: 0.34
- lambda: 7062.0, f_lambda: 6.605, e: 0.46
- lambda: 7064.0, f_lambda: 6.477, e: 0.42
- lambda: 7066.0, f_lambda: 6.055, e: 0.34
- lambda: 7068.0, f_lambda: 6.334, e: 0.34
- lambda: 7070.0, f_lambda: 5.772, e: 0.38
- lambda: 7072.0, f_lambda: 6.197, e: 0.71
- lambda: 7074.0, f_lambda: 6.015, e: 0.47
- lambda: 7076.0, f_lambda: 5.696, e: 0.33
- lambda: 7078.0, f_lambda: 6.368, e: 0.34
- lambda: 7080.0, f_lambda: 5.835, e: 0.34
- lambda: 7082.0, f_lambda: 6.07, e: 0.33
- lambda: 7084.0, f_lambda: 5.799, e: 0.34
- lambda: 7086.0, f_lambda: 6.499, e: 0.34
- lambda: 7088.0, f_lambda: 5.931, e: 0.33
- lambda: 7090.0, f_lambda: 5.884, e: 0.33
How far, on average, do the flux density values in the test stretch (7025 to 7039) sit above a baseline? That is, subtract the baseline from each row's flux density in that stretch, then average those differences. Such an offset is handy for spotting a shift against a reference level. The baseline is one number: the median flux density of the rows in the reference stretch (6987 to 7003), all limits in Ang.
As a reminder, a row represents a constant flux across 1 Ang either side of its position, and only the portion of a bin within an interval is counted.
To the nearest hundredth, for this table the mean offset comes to -0.16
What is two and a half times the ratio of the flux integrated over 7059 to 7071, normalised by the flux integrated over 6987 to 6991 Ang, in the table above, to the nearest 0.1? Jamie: 6.7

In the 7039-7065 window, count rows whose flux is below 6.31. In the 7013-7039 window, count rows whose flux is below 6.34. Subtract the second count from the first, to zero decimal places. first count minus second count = 0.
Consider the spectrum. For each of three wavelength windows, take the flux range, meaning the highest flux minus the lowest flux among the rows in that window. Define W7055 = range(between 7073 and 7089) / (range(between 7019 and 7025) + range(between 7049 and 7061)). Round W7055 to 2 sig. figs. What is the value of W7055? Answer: 0.52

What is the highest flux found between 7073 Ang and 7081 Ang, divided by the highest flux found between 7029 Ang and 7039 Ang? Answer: 0.92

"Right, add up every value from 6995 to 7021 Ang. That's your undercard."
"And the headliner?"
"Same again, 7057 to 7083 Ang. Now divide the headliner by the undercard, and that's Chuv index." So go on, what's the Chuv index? 0.93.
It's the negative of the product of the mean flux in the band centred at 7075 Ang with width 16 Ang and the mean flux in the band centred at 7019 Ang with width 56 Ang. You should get -39.0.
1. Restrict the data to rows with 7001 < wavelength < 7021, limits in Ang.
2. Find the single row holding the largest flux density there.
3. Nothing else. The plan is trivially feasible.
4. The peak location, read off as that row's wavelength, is 7012.0 Ang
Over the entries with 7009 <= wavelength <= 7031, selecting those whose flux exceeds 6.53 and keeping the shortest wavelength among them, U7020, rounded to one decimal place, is 7012.0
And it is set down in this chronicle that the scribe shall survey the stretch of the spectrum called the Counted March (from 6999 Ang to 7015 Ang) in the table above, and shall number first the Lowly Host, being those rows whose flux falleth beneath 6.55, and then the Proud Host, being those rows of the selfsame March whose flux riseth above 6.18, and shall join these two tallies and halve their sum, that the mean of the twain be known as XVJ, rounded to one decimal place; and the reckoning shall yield 6.0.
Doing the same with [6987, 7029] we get 14.0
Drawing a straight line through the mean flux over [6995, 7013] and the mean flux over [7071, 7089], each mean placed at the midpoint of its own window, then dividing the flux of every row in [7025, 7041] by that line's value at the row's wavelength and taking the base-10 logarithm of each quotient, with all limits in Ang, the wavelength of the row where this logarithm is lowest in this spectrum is 7028.0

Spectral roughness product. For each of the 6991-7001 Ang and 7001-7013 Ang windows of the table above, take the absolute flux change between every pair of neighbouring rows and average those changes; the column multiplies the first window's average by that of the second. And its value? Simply 0.15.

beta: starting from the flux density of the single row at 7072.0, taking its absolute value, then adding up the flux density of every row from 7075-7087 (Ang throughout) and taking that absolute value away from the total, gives 30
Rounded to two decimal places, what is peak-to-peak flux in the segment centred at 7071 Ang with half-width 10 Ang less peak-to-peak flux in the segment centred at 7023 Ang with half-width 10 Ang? -0.05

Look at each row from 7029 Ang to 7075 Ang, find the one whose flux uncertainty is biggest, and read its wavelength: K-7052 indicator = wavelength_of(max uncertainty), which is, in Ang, 7040.0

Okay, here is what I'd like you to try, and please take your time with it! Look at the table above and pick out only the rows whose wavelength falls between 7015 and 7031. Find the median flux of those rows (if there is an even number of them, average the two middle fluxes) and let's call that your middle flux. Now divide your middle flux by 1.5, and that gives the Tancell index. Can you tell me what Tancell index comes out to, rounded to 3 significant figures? 4.38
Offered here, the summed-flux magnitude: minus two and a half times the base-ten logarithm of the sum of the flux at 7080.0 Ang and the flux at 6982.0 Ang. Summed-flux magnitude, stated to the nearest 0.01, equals -2.68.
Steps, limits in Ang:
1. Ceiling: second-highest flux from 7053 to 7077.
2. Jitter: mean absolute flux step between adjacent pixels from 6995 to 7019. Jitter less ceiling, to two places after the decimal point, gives -6.18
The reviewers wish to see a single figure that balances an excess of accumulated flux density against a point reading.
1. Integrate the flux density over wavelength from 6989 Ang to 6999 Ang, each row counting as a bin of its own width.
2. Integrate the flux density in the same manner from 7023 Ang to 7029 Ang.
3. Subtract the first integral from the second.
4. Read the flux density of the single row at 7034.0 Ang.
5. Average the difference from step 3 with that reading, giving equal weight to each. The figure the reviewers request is -11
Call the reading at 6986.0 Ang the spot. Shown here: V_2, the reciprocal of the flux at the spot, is 0.144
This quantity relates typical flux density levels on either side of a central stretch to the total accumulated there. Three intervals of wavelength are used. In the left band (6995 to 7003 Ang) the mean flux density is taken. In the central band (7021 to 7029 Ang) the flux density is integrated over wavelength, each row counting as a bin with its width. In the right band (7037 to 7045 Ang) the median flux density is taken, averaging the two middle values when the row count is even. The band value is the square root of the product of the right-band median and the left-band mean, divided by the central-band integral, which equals 0.126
